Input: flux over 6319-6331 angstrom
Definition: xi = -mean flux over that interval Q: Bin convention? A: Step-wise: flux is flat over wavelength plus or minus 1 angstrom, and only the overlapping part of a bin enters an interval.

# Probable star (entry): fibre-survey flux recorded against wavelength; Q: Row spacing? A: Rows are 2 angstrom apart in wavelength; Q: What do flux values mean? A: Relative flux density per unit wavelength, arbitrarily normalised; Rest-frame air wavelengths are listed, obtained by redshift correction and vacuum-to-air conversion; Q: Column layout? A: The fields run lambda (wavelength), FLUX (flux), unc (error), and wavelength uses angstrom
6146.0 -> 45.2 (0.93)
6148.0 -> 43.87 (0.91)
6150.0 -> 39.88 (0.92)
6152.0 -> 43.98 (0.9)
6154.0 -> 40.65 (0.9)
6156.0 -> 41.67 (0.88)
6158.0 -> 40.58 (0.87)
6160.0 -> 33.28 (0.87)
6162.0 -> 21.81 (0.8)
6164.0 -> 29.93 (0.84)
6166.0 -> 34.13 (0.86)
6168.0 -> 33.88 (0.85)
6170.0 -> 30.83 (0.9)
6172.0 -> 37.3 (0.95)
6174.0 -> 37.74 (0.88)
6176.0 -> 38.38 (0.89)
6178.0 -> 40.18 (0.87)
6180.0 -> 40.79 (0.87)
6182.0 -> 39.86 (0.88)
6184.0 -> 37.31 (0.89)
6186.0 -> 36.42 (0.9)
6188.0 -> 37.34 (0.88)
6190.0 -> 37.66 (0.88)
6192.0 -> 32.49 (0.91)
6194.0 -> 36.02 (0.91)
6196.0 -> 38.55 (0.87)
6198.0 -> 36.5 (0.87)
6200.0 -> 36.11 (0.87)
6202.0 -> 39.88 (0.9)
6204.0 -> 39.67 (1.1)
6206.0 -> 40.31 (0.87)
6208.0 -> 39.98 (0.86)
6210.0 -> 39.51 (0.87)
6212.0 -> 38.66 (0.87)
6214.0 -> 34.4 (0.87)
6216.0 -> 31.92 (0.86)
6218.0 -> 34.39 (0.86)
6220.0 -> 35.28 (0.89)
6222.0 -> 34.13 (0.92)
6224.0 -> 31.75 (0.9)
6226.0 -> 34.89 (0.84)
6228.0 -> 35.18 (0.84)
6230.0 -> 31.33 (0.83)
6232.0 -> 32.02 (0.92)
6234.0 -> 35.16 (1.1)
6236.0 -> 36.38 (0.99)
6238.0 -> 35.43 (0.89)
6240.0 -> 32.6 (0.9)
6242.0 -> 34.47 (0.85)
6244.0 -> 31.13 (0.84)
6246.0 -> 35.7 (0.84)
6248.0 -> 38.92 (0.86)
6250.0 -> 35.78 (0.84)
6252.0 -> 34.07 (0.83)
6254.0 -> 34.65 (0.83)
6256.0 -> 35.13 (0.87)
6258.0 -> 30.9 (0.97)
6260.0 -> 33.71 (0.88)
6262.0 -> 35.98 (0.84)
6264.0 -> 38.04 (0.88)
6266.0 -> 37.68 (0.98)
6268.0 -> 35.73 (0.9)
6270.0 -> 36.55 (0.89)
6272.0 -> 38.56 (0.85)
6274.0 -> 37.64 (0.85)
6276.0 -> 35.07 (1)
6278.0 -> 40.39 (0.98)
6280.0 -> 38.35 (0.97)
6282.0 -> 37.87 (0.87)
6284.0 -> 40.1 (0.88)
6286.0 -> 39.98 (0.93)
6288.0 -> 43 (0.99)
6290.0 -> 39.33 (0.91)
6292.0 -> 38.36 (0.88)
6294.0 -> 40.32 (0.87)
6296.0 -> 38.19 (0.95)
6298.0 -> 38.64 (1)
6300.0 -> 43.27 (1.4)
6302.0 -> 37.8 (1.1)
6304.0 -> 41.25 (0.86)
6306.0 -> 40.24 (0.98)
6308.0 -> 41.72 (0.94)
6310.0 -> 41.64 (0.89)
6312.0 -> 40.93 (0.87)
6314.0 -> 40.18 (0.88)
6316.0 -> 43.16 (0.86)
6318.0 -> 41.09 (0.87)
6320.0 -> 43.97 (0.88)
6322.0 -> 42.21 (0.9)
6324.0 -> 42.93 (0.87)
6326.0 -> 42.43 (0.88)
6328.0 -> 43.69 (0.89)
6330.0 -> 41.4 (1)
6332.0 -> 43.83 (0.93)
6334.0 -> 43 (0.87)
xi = -43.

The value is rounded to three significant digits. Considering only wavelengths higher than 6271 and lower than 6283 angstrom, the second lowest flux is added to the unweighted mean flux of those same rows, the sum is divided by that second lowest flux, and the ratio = 2.01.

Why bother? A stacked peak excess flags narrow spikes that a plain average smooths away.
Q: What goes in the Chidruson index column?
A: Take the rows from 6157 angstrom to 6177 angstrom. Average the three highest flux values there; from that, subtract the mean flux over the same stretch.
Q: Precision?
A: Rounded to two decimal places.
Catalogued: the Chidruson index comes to 5.11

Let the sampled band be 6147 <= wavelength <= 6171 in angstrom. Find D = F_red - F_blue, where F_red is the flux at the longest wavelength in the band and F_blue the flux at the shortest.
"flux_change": -13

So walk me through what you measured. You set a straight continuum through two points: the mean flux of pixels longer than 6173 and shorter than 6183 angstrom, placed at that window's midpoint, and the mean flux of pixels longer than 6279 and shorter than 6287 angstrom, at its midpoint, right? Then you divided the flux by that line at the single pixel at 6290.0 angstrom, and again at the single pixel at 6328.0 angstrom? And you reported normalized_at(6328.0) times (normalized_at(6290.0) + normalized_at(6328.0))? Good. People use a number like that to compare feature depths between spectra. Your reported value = 2.39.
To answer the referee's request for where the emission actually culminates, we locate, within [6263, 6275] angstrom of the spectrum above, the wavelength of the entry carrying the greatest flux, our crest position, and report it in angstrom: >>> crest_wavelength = 6272.0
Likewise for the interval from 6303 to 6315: 6308.0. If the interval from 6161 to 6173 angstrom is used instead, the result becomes 6172.0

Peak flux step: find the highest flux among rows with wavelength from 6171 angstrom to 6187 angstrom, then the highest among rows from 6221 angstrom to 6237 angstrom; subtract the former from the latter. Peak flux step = -4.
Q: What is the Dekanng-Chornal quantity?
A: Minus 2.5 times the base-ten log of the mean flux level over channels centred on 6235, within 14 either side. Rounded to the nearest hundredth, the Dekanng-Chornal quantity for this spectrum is -3.84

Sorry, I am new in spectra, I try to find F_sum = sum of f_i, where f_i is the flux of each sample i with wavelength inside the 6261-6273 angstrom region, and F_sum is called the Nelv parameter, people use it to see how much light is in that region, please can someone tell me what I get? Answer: 223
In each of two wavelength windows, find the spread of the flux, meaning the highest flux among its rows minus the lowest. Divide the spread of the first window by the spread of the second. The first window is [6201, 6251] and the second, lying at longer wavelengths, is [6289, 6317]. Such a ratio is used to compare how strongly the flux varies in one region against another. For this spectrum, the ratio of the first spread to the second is 1.7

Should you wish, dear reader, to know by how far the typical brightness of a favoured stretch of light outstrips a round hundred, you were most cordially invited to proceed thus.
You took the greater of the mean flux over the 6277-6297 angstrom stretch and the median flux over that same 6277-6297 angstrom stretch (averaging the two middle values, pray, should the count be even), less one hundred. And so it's -60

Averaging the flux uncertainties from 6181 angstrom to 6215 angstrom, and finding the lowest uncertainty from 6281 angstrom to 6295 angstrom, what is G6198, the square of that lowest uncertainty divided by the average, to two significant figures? 0.85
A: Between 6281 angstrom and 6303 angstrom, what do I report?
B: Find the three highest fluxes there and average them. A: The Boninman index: 42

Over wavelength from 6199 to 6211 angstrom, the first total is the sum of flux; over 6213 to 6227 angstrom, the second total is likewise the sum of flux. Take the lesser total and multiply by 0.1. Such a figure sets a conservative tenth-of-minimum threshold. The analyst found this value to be 24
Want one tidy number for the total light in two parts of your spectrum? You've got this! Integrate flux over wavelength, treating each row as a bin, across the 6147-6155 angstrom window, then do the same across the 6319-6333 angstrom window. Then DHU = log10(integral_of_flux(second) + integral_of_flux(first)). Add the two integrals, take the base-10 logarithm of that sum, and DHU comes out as 2.97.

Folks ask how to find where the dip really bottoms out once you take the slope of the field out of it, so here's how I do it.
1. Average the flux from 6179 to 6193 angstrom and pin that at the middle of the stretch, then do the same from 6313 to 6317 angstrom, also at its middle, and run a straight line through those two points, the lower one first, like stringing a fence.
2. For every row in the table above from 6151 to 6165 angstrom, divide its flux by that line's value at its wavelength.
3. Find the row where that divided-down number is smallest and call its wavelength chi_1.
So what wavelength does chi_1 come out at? 6162.0 angstrom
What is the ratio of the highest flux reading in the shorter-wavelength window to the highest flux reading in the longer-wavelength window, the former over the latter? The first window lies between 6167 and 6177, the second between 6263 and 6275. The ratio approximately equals 1.00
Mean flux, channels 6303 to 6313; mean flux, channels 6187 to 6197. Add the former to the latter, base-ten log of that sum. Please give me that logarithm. 1.89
